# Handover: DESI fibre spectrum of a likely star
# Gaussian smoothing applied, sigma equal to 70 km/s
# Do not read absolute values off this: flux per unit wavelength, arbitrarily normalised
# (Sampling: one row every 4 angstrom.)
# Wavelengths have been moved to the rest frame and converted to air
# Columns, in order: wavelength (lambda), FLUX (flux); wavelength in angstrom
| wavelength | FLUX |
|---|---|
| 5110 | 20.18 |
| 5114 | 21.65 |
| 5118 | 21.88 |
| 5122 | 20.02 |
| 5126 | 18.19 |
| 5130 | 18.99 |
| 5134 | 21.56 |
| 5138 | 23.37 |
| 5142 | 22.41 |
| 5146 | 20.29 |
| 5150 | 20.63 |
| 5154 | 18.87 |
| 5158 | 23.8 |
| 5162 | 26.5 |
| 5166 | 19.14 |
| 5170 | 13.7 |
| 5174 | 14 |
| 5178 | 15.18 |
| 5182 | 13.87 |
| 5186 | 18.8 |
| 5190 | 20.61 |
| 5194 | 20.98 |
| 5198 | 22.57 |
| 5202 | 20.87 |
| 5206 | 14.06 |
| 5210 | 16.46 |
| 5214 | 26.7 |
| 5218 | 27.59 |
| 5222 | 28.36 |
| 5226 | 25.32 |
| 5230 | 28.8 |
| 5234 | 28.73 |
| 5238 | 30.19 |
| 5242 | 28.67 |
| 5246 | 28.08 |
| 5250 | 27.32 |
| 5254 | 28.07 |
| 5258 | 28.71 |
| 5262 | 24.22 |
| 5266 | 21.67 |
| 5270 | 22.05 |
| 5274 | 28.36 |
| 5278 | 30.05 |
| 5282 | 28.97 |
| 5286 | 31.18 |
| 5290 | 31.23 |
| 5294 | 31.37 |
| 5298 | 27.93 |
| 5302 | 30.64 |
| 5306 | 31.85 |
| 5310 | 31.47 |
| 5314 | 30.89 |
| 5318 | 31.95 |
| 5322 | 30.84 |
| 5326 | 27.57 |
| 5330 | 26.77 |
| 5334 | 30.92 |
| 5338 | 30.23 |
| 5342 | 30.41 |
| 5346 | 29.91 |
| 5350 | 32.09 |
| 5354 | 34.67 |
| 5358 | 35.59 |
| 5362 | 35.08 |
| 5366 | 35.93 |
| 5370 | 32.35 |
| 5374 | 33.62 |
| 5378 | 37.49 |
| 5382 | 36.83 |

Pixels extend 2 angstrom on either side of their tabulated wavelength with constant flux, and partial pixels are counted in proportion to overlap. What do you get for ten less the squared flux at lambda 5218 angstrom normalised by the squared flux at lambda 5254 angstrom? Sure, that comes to 9.0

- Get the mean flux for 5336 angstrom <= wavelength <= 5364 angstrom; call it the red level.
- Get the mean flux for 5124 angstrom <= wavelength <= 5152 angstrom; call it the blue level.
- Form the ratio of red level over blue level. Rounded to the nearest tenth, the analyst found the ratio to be 1.6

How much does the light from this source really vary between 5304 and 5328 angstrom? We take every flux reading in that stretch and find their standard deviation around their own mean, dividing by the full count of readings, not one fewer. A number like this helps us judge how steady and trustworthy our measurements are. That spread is 1.5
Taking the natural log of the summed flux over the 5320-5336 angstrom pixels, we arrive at 4.75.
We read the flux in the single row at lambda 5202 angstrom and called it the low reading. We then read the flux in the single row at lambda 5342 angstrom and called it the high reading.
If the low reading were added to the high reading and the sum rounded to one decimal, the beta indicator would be 51.3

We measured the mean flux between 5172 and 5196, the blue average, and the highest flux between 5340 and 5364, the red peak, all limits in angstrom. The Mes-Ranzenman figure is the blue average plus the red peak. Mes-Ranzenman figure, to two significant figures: 53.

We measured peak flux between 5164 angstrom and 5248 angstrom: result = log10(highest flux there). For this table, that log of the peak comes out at 1.48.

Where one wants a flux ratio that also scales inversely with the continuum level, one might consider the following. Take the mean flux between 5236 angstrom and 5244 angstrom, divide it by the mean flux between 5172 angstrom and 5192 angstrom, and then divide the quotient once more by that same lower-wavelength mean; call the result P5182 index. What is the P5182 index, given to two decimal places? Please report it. 0.11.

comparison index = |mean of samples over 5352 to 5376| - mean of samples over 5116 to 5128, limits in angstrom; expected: 15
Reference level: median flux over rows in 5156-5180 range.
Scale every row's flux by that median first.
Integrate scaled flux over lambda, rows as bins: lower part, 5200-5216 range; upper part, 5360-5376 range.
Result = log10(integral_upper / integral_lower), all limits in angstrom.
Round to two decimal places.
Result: 0.24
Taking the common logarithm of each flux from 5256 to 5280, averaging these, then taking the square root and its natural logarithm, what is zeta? 0.17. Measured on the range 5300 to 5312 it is 0.20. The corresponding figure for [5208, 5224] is 0.16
